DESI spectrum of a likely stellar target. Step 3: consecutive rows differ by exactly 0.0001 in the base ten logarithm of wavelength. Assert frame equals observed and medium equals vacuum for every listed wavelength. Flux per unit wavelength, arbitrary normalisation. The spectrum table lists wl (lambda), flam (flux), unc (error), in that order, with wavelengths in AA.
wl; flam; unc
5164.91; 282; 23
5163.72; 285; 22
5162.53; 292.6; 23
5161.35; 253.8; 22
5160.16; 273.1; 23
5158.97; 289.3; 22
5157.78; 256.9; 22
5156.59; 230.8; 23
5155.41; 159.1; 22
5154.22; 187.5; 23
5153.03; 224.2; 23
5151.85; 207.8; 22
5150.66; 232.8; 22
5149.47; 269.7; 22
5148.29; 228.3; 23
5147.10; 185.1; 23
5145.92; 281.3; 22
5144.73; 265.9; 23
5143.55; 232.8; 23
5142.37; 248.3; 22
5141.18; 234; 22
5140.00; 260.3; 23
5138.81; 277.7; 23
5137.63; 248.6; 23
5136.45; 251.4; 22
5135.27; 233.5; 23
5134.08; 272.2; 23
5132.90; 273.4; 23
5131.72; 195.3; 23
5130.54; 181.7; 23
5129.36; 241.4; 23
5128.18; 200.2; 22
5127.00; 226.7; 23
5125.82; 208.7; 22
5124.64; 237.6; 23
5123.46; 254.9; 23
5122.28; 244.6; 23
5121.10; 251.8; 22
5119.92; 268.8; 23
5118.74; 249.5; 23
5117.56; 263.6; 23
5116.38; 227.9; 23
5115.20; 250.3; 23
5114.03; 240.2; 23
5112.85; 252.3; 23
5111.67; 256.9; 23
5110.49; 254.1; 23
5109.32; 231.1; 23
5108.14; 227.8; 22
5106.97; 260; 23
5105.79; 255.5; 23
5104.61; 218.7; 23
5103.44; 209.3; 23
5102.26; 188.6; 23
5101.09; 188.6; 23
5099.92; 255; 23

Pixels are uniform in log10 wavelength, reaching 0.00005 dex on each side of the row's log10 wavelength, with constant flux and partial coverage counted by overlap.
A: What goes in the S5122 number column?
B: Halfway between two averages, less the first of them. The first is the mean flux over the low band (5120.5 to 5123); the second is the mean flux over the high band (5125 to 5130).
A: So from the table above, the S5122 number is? -14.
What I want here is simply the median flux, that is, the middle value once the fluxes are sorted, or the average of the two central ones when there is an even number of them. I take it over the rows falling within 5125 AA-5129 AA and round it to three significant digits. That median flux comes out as 209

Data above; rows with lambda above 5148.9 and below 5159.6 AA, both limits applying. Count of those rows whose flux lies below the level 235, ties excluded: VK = 6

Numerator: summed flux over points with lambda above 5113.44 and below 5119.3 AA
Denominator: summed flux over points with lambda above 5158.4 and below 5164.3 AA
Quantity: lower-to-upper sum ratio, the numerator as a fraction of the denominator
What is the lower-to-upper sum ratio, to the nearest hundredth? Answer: 0.88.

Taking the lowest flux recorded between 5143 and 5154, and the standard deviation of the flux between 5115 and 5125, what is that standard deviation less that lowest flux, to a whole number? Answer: -173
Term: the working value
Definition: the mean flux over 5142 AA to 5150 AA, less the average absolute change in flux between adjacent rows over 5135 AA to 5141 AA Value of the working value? 228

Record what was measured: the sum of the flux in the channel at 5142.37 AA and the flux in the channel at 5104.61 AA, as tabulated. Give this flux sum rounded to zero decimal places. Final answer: 467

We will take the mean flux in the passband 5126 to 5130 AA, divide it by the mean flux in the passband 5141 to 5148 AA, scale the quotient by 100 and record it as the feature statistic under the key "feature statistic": 92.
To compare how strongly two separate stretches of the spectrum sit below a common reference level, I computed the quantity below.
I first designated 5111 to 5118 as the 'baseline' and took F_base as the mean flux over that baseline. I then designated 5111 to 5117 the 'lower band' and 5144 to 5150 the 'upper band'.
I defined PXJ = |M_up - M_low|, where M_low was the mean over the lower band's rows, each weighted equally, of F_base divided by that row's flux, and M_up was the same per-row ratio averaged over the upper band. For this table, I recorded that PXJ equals 0.02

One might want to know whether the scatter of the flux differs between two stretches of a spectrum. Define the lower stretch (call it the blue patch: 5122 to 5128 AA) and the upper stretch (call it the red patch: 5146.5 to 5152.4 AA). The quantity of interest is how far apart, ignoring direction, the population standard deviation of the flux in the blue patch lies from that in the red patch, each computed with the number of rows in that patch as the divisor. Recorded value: 12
